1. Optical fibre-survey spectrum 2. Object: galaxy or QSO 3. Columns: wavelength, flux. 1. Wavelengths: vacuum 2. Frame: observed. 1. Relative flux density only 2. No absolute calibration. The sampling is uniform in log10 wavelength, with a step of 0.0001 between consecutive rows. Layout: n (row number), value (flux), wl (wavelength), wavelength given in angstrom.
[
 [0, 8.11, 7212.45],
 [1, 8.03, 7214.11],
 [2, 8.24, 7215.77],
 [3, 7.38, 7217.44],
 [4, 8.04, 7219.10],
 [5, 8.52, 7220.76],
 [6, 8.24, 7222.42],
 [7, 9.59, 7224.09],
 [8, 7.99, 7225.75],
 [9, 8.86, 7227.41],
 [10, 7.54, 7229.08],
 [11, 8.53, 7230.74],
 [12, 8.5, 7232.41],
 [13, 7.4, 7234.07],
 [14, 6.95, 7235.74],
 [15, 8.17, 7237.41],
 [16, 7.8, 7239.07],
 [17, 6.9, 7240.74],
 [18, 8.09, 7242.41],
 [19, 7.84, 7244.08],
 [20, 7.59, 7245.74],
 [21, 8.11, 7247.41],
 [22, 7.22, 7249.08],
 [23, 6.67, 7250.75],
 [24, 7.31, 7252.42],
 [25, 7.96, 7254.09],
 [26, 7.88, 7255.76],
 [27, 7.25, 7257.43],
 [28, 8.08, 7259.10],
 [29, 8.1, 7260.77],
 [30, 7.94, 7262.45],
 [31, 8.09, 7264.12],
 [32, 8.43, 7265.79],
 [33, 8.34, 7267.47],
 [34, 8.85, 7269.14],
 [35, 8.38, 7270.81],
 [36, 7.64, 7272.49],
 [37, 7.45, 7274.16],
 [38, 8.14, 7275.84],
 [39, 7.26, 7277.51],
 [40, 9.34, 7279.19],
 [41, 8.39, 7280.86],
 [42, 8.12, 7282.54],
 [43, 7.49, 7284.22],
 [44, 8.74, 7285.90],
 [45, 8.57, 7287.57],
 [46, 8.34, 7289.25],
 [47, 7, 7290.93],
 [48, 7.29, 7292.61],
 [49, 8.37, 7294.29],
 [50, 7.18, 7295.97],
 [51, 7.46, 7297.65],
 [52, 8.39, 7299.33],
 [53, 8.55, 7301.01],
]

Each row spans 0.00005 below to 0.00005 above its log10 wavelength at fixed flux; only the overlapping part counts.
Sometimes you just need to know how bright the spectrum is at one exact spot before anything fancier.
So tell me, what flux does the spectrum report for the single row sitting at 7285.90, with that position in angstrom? 8.74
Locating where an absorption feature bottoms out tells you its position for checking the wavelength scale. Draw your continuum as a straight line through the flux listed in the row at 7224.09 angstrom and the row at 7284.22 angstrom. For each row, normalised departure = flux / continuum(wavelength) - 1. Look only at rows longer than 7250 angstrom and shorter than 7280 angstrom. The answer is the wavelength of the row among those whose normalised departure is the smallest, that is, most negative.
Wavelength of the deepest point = 7250.75 angstrom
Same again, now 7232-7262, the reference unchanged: 7235.74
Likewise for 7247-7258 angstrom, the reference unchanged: 7250.75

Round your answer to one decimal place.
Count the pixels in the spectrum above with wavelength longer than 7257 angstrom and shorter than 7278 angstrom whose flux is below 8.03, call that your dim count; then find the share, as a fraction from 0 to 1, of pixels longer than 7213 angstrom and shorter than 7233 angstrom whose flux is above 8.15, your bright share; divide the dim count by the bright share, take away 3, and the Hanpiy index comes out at 5.6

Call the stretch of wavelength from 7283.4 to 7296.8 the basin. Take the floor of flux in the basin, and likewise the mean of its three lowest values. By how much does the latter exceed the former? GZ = 0.16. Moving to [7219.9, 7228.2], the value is 0.26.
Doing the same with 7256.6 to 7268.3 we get 0.51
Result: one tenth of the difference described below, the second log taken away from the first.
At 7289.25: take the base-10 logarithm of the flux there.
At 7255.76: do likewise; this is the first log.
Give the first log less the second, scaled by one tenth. -0.002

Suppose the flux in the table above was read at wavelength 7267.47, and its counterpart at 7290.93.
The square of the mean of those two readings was 59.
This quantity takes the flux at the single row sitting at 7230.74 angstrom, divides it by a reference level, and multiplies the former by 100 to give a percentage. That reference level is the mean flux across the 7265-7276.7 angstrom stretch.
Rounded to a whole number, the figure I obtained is 104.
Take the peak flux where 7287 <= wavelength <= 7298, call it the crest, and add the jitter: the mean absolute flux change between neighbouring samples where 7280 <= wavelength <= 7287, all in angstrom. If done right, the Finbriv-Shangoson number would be 9.3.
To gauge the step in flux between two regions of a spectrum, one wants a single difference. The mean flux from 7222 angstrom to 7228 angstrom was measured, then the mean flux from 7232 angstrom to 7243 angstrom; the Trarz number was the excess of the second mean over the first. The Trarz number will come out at -1.0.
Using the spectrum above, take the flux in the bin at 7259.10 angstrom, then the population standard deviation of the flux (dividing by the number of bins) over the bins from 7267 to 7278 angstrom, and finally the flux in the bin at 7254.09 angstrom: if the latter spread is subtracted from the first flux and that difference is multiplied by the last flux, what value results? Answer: 60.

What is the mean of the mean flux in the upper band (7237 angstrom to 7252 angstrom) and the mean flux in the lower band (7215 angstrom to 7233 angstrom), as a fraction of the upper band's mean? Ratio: 1.05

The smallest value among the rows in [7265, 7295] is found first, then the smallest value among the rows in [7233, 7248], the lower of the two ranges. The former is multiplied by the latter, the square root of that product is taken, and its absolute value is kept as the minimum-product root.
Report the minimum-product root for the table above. 6.95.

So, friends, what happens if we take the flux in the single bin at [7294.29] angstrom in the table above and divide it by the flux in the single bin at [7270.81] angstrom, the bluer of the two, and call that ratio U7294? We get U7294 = 1.00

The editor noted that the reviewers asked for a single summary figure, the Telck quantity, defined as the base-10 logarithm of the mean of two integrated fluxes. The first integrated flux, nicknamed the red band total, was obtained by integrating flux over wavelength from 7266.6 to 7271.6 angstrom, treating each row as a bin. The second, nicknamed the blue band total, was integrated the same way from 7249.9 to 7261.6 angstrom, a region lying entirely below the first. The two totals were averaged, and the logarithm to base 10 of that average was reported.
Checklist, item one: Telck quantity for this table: 1.82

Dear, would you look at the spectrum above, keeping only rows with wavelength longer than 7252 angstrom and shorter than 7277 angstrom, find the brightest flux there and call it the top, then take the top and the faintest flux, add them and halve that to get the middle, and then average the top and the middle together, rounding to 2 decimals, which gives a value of 8.45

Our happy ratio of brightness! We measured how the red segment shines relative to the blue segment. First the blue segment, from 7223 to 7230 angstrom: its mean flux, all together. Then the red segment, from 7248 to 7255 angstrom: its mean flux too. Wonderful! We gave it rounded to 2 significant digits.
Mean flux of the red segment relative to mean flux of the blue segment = 0.86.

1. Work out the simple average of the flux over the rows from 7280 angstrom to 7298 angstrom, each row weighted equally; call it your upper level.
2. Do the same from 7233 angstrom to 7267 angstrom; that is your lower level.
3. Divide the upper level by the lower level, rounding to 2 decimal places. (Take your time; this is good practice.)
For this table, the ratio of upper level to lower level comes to 1.03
